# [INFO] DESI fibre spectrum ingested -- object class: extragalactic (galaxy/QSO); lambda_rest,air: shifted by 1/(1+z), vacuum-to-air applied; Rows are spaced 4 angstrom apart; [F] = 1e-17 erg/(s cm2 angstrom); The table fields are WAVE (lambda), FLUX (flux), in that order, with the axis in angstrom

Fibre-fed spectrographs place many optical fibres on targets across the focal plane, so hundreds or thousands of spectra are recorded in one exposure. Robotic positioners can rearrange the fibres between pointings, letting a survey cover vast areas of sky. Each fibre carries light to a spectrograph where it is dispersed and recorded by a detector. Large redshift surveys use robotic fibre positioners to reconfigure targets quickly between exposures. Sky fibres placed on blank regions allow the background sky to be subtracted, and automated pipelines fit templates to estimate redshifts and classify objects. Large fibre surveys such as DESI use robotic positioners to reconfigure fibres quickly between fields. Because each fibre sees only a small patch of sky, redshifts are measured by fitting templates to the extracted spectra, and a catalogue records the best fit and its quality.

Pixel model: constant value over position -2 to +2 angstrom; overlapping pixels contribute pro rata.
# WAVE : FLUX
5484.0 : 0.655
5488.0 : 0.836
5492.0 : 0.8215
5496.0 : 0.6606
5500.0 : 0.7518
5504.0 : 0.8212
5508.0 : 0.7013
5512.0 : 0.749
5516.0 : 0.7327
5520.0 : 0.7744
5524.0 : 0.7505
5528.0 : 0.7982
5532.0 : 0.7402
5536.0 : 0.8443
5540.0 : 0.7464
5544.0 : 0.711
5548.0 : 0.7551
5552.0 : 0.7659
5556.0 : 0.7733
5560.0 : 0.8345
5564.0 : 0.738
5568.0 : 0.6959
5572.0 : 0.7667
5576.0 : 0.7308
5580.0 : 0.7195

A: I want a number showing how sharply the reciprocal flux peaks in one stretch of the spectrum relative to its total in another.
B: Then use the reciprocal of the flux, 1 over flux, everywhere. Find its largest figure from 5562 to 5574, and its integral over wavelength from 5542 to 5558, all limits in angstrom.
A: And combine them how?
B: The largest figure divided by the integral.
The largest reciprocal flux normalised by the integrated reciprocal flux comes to 0.067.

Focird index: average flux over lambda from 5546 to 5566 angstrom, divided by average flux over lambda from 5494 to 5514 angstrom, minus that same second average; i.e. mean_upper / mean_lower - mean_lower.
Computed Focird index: 0.31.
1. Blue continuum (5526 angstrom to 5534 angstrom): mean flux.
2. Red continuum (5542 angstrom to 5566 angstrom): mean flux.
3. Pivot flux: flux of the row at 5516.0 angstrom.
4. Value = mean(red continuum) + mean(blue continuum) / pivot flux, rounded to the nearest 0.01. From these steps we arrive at 1.81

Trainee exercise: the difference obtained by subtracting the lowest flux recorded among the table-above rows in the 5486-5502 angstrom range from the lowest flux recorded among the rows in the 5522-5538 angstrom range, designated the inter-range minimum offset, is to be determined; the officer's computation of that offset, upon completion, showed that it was 0.08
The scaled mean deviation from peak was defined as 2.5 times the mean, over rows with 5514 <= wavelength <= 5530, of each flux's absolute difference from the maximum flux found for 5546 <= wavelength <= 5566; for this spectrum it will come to 0.18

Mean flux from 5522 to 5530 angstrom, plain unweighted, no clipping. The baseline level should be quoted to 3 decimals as 0.774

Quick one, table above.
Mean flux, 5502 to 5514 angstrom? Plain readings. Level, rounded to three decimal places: 0.757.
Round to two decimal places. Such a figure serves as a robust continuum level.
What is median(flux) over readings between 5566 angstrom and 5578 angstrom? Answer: 0.73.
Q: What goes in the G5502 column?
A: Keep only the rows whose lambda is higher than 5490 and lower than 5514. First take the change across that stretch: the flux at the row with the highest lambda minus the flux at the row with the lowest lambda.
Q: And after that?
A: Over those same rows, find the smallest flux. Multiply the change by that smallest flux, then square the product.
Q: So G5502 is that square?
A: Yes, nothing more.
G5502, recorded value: 0.002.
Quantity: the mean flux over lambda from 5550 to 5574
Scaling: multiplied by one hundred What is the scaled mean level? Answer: 76.2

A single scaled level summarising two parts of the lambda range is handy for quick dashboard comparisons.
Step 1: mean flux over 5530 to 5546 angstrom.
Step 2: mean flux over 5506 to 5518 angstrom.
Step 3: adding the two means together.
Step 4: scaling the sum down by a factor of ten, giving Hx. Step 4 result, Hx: 0.149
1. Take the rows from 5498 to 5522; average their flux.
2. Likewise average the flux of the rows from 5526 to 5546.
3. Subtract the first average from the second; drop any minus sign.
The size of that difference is 0.013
